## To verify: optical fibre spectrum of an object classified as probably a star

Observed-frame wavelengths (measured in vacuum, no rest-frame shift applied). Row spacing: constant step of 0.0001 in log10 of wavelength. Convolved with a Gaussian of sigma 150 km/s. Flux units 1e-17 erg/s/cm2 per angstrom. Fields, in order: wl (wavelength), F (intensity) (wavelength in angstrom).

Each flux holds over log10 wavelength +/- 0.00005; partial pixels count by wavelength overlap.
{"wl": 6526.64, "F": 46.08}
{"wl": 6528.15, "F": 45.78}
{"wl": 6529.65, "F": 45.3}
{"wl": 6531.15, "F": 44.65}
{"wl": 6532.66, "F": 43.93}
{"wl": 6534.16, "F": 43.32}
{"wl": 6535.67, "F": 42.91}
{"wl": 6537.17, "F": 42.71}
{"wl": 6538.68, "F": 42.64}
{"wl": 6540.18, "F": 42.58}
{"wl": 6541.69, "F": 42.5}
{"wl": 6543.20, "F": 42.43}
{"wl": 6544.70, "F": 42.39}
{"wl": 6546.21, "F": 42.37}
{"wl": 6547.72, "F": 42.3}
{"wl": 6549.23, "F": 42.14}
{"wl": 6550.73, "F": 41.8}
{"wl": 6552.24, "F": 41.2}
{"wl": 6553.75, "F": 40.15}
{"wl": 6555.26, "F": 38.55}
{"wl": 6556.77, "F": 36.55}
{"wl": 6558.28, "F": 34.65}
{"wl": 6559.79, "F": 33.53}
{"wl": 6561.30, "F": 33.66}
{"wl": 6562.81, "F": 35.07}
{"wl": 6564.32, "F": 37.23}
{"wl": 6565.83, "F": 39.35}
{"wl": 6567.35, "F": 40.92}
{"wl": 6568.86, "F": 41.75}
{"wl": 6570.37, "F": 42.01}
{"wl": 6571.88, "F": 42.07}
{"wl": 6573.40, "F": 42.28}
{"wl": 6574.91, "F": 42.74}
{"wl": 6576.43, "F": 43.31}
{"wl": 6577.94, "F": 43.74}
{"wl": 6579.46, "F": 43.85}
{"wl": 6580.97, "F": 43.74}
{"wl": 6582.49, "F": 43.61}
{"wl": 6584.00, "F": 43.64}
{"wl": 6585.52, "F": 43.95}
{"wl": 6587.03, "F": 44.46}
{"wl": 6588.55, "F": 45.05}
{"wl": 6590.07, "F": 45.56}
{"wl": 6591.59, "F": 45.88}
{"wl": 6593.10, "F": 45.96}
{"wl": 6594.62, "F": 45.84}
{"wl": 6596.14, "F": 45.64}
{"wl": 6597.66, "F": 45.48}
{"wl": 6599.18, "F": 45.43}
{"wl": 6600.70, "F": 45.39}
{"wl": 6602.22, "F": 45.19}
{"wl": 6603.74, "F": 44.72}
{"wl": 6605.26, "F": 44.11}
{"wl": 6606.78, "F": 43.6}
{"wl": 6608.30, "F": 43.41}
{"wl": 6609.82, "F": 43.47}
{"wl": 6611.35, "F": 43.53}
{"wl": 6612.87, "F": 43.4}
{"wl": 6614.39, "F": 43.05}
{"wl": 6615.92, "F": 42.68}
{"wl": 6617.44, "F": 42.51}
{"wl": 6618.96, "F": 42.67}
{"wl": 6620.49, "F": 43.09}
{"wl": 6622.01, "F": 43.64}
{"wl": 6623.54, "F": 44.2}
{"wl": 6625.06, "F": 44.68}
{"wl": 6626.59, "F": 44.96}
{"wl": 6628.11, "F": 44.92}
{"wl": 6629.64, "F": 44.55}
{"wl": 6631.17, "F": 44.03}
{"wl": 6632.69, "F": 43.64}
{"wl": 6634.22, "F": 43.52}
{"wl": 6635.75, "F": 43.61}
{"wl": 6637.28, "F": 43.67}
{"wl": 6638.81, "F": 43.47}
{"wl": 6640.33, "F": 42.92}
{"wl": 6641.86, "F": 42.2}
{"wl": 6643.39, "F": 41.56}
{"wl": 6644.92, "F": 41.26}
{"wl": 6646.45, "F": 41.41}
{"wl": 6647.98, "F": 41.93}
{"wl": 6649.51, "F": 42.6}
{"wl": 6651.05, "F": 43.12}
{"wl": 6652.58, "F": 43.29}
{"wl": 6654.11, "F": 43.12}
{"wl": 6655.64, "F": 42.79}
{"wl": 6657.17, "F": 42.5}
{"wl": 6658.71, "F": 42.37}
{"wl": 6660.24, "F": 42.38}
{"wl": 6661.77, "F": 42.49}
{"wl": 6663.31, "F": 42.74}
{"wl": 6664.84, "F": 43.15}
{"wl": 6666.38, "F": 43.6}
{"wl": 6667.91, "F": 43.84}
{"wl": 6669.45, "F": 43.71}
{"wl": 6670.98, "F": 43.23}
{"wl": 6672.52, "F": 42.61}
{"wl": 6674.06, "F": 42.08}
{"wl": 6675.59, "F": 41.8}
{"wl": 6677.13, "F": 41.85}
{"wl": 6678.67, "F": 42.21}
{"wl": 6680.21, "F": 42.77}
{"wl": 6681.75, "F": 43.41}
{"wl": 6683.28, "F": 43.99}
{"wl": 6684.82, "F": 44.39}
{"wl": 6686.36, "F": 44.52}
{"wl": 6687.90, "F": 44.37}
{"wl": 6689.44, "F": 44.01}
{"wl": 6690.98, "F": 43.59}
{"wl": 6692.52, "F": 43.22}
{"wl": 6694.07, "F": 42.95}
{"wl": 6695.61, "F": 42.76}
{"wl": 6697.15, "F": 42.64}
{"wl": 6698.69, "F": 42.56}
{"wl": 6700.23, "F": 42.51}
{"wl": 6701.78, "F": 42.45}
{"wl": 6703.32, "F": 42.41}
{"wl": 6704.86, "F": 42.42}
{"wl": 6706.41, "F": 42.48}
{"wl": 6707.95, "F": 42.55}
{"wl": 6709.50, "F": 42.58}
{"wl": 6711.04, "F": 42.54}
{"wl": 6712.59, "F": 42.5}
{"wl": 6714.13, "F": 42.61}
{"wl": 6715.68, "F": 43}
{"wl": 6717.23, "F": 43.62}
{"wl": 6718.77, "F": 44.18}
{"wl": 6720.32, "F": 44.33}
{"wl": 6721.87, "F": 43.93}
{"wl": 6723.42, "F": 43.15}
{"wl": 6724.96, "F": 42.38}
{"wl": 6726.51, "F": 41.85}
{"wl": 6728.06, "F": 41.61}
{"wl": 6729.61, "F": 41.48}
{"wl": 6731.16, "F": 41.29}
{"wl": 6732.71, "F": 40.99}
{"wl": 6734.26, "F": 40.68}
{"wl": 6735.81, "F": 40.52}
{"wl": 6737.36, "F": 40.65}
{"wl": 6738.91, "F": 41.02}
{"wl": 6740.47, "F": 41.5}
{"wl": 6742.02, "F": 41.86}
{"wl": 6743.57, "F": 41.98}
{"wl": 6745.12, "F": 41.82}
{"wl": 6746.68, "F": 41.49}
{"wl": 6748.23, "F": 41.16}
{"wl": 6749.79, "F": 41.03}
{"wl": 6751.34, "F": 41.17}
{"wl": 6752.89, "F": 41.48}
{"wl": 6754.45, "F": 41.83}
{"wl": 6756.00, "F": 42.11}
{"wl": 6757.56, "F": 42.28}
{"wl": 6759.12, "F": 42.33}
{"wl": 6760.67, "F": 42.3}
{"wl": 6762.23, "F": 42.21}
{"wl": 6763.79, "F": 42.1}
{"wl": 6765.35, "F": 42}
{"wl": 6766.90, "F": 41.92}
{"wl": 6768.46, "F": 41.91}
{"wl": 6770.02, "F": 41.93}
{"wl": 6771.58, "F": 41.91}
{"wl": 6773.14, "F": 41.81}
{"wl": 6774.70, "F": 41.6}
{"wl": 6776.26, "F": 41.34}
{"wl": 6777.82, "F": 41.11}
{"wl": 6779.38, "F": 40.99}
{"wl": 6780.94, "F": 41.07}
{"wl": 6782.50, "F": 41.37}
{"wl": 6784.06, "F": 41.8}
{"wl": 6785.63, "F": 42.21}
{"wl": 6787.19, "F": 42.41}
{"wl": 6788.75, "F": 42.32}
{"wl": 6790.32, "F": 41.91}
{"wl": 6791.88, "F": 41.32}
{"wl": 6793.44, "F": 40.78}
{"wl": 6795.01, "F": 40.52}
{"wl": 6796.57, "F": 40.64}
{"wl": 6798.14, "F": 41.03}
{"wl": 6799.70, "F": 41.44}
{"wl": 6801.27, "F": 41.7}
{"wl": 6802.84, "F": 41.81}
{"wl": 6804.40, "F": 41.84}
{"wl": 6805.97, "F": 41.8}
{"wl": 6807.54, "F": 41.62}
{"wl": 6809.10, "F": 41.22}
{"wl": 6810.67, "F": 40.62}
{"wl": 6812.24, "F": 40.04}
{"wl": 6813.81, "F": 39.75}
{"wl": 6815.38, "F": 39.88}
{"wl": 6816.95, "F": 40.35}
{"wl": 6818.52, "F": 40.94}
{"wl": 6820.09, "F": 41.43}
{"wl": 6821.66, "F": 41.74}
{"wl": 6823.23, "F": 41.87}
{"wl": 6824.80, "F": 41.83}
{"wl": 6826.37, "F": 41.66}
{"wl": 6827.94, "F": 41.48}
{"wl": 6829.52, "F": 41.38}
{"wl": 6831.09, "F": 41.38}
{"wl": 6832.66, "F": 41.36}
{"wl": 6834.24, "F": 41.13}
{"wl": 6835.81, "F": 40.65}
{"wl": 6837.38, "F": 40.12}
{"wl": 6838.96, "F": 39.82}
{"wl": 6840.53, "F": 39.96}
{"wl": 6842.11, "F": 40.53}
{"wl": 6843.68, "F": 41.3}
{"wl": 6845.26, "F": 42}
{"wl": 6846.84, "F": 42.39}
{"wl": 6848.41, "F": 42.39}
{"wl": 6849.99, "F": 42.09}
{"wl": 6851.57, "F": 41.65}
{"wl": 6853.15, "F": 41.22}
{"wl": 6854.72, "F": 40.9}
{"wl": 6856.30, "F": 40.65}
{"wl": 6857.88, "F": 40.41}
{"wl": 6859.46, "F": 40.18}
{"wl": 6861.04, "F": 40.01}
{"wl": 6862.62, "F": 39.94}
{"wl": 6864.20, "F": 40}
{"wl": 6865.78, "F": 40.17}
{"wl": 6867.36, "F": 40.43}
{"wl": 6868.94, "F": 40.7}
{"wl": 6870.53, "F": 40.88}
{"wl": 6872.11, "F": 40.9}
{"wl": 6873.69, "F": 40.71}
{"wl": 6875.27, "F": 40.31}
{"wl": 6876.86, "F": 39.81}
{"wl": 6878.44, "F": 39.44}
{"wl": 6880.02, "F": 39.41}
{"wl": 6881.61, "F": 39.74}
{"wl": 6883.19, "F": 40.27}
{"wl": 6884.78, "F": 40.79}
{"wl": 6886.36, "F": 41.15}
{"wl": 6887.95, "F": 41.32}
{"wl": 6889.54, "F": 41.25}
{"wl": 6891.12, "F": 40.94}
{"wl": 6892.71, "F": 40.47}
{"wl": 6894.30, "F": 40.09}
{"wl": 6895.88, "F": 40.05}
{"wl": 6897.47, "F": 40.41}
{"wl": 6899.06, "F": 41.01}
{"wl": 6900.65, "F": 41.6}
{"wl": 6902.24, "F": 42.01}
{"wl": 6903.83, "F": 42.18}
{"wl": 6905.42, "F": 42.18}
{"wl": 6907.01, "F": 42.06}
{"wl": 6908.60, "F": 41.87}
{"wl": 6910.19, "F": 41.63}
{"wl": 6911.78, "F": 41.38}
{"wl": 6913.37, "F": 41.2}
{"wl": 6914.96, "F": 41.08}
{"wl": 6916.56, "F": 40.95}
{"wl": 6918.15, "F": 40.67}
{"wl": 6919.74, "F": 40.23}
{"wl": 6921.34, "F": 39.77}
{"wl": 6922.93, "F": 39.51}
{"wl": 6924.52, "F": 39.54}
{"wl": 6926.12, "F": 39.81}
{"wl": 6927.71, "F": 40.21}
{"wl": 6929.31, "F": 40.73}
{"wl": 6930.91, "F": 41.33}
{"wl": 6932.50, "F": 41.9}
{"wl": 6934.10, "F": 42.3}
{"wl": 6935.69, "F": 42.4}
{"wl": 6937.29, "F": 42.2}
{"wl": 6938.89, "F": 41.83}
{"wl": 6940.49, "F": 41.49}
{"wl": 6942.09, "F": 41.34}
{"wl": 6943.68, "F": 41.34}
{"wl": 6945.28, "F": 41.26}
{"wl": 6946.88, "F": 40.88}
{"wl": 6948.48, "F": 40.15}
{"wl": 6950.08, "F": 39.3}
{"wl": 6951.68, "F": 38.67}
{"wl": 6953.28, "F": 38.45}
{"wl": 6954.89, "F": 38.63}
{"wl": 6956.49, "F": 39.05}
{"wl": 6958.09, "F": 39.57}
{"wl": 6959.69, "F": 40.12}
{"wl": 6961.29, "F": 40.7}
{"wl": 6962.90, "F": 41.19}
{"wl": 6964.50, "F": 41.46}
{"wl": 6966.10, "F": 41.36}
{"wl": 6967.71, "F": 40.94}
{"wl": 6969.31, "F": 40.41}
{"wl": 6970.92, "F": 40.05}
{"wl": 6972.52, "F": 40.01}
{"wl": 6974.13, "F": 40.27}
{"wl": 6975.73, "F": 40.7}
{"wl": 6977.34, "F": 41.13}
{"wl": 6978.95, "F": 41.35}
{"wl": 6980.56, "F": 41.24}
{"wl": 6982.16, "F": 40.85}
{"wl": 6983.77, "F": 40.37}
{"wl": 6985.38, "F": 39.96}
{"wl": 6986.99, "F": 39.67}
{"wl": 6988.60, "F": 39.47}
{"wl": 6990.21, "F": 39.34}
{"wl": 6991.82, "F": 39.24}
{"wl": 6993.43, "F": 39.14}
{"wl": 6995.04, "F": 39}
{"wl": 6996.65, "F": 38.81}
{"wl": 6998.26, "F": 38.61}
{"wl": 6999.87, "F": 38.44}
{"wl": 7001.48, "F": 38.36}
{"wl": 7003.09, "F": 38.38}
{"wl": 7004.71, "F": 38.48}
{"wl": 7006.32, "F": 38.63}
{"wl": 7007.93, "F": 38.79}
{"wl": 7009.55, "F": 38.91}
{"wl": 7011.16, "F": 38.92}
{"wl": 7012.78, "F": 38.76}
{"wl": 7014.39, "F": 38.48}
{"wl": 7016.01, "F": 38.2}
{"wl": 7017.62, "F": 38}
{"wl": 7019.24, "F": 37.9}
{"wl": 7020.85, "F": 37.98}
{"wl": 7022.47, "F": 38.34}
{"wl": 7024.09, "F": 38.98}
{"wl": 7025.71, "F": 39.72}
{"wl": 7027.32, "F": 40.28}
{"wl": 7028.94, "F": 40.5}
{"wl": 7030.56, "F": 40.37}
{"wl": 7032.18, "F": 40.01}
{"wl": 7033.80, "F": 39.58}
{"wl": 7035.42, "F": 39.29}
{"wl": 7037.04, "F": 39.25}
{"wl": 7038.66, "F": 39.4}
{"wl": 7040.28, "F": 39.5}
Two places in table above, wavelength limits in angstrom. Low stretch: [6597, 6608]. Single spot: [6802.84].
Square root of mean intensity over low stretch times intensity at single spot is 43.3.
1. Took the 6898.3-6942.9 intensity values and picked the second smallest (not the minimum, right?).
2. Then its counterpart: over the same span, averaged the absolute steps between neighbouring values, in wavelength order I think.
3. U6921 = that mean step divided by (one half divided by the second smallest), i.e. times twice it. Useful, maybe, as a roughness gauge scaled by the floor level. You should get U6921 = 23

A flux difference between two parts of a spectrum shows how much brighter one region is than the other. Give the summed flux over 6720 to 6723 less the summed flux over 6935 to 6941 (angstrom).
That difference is -80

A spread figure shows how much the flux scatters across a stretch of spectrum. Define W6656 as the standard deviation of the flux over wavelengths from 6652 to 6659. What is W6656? 0.4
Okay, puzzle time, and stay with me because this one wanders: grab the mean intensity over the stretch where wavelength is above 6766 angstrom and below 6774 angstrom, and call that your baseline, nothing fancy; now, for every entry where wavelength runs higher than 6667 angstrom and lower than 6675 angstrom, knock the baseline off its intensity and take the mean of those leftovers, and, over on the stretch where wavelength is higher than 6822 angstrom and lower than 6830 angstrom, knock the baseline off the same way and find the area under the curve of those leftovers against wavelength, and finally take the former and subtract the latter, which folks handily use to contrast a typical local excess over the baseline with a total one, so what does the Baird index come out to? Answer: 3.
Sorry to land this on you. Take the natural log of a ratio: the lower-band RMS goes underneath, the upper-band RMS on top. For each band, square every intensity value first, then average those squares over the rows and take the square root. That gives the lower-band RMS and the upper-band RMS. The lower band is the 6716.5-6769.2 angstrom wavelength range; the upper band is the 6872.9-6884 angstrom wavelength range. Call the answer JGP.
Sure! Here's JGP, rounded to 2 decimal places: -0.05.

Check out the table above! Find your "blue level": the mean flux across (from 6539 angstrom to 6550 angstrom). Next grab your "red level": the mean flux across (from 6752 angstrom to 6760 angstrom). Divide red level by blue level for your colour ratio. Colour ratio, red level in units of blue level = 0.99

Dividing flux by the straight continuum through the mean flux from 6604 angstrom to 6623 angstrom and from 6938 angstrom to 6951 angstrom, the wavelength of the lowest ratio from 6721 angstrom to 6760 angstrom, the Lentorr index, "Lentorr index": 6735.81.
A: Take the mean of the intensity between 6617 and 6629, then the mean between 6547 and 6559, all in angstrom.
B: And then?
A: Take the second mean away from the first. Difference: 4.2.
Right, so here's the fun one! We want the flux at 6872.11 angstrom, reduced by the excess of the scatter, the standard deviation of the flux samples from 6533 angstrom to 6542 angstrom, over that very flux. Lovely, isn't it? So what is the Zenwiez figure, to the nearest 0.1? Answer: 81.5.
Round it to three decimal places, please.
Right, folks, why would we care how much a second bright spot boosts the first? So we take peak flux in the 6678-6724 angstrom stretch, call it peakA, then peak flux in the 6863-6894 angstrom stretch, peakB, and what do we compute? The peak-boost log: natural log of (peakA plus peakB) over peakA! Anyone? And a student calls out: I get 0.657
